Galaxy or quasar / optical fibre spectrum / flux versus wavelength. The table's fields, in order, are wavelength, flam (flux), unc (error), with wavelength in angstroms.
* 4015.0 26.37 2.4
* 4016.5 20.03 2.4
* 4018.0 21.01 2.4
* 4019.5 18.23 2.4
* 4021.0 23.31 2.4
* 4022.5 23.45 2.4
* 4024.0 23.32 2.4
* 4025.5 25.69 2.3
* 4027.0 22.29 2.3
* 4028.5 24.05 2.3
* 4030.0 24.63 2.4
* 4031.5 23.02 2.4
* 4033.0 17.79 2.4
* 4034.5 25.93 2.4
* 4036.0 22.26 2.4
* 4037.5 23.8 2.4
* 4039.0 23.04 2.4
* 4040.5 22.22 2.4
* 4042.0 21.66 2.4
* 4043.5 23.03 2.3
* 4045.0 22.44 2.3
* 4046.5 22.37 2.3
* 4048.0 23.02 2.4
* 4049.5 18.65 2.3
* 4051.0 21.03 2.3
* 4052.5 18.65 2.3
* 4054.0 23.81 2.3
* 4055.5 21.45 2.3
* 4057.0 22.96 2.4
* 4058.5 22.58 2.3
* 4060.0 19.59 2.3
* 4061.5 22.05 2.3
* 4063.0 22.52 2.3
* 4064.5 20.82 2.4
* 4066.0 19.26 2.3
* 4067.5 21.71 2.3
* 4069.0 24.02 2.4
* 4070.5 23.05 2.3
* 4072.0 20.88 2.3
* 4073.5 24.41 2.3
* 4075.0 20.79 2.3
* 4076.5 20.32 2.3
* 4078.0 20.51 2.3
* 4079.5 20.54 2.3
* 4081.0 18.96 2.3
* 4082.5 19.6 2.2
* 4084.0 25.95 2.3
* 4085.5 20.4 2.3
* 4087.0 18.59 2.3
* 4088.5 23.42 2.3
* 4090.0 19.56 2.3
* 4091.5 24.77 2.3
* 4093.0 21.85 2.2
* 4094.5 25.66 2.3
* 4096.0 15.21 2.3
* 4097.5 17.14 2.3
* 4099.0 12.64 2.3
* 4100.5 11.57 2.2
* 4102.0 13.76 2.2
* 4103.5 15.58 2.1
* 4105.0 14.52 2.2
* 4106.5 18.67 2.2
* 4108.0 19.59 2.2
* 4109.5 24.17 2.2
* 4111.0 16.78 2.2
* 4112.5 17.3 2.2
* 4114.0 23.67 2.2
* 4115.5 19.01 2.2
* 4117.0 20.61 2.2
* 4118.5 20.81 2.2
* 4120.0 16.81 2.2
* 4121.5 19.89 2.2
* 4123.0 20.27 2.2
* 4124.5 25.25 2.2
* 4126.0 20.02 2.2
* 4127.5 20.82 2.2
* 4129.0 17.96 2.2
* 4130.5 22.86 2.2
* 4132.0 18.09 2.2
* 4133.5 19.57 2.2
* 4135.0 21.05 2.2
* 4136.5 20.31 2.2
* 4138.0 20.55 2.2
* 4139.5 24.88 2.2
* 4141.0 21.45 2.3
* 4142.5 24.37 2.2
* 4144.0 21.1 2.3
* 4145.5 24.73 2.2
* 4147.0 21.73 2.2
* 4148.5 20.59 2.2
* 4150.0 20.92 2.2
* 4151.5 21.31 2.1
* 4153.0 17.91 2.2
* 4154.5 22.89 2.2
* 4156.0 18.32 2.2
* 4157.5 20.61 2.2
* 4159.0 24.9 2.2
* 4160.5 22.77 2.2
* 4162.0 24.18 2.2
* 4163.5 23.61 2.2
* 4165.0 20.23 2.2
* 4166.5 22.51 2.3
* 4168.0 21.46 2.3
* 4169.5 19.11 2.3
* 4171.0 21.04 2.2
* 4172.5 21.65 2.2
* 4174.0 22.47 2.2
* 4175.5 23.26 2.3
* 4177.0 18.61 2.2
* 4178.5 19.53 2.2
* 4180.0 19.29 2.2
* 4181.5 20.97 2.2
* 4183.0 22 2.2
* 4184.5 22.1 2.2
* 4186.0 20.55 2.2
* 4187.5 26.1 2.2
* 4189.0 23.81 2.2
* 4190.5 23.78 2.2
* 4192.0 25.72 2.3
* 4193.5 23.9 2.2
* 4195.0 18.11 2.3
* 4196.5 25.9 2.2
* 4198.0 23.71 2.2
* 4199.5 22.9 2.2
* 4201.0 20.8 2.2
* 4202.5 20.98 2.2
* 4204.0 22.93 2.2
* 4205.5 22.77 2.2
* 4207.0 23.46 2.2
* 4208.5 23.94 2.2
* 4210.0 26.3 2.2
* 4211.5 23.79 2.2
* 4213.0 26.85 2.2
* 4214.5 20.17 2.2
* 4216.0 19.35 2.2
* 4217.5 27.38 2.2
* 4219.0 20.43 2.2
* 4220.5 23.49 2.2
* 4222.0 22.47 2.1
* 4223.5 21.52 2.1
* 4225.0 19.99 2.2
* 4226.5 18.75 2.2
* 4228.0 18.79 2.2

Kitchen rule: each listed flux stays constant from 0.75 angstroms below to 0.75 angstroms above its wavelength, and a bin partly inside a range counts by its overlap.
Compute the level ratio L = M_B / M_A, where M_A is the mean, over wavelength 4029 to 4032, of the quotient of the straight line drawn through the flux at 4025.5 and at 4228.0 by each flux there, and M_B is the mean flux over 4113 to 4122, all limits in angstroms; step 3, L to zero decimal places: 19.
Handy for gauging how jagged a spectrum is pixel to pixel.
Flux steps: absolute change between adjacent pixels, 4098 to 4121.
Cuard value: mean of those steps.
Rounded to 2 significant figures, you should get 2.9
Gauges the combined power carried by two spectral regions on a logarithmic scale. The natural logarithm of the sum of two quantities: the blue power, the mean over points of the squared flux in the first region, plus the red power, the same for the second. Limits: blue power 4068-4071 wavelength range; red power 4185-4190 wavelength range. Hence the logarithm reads 7.01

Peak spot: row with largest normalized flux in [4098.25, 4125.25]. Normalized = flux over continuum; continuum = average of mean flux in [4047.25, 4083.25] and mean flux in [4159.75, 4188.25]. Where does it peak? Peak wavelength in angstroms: 4124.5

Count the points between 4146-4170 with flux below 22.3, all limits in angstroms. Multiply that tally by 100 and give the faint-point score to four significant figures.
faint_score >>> 1000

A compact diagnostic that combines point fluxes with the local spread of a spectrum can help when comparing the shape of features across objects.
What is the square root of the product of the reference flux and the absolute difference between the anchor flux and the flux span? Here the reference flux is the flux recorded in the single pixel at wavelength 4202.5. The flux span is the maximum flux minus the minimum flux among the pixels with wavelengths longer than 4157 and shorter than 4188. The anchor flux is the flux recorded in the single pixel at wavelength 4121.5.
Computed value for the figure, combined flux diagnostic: 16.1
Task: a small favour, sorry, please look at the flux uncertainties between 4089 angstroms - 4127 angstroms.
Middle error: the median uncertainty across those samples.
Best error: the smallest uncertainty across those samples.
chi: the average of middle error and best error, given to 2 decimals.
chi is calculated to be 2.15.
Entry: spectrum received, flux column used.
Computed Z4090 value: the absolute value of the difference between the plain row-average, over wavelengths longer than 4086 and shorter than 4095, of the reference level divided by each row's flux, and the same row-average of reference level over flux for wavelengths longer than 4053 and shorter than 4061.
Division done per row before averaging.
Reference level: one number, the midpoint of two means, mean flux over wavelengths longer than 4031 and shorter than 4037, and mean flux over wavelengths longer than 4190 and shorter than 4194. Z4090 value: 0.00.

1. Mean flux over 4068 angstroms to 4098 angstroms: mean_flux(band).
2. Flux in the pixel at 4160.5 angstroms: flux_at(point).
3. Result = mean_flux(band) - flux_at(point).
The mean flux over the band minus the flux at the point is -1.5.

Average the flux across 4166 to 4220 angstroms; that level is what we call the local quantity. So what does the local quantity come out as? 22.4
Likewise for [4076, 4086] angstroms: 20.9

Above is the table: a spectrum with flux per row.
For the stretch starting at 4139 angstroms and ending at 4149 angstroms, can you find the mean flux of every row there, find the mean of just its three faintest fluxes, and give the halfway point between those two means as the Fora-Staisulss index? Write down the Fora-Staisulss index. 21.9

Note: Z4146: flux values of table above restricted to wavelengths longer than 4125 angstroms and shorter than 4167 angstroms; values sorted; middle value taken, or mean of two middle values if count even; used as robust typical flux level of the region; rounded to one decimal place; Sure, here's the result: 21.1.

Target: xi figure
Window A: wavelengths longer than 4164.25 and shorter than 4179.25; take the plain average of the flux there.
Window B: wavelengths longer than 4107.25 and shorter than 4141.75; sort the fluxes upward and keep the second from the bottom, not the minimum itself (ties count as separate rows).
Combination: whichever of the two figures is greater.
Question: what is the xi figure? 21.0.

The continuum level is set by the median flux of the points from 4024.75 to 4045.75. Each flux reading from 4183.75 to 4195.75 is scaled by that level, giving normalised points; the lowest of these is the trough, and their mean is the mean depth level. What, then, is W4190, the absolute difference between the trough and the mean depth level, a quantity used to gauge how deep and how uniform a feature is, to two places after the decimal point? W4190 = 0.21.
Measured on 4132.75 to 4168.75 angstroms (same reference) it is 0.17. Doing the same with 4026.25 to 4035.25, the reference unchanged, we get 0.22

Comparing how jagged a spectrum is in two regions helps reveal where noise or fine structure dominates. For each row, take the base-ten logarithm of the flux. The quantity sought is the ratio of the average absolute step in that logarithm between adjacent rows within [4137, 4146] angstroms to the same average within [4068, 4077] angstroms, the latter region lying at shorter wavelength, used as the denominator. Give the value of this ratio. 1.6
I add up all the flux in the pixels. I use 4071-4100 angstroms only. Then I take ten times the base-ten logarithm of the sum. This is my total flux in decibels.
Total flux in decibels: 25.92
